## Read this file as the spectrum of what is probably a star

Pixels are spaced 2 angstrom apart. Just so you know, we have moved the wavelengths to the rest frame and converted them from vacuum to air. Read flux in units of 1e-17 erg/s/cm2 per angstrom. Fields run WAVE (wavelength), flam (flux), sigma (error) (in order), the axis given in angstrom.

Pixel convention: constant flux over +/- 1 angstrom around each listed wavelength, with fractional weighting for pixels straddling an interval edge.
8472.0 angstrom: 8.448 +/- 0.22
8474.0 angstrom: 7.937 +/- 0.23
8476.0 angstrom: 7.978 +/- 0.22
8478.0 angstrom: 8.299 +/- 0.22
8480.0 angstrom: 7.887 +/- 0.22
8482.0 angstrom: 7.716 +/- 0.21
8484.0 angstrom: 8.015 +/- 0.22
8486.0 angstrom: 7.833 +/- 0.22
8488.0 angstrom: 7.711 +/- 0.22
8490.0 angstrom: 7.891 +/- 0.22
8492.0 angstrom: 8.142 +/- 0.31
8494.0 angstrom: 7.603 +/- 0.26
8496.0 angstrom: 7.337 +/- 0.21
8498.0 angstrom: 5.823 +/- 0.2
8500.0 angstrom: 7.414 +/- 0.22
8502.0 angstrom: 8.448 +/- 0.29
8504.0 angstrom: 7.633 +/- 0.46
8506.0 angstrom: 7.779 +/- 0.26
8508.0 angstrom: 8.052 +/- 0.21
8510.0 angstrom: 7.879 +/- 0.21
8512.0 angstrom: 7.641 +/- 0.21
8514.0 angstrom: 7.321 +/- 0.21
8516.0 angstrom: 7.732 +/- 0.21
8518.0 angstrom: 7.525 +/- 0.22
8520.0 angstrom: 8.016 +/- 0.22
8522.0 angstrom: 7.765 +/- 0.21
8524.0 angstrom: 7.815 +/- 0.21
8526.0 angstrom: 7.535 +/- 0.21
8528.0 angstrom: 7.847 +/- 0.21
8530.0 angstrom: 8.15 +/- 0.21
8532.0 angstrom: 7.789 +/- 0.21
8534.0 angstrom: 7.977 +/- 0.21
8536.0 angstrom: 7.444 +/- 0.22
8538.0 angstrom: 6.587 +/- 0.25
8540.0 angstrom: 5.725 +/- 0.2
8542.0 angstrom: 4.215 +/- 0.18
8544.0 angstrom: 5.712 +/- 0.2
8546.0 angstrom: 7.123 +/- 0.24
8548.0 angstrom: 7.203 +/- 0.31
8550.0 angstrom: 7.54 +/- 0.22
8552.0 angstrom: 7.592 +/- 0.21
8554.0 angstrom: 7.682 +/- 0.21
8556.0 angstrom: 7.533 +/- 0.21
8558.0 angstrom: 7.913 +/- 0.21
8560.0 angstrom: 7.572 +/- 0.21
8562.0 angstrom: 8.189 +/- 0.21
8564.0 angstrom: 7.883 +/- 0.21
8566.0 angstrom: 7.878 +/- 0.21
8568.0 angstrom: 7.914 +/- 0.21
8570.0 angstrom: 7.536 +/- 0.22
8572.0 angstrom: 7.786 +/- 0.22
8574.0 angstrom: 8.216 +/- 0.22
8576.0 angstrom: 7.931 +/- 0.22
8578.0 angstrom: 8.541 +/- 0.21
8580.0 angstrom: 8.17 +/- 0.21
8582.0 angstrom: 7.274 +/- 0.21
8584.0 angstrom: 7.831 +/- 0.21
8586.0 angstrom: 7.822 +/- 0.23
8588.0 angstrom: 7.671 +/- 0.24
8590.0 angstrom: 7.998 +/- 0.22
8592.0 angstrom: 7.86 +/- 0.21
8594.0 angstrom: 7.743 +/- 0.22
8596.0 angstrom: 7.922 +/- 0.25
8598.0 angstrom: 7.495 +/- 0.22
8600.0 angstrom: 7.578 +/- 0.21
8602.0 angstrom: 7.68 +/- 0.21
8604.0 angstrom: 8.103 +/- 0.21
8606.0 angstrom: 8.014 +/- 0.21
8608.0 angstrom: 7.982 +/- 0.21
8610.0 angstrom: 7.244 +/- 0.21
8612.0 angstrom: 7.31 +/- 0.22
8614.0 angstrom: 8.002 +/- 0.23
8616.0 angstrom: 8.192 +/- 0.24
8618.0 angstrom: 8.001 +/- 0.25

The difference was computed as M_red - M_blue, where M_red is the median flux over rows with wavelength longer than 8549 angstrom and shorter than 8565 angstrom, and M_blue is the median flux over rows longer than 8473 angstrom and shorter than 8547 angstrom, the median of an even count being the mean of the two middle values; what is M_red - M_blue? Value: -0.13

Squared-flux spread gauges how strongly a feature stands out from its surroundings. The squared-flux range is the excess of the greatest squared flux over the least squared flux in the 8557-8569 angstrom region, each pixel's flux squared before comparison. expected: 10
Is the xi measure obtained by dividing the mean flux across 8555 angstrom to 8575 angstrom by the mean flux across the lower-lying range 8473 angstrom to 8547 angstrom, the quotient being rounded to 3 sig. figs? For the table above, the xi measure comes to 1.05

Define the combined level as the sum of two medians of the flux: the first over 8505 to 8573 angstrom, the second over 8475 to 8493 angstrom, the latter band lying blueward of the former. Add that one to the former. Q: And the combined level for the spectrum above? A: 15.6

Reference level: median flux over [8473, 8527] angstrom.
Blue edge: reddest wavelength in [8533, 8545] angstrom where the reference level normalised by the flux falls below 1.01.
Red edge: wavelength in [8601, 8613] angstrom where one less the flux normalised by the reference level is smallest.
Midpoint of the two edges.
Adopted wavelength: 8569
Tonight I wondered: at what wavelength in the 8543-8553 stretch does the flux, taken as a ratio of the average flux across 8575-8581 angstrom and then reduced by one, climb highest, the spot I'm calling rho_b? 8552.0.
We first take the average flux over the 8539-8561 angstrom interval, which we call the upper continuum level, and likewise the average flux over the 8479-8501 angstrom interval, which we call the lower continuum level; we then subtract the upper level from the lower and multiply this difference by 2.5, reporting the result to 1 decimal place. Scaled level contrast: 1.7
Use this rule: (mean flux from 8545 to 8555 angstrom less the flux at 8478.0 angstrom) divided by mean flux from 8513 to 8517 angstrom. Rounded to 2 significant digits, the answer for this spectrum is -0.12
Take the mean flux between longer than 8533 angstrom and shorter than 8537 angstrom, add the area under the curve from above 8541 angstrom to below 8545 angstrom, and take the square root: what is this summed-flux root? 5.3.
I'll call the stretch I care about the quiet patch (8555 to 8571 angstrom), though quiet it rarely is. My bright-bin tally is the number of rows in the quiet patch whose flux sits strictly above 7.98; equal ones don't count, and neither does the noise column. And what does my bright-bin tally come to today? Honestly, 1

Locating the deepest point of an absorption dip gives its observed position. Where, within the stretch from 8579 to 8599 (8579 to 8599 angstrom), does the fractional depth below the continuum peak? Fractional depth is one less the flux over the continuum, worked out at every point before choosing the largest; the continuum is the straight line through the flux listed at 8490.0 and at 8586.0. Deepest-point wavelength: 8582.0 angstrom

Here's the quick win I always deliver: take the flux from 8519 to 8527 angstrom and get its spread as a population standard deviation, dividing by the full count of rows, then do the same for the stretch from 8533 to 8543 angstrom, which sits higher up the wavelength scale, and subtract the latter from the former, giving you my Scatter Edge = -1.2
